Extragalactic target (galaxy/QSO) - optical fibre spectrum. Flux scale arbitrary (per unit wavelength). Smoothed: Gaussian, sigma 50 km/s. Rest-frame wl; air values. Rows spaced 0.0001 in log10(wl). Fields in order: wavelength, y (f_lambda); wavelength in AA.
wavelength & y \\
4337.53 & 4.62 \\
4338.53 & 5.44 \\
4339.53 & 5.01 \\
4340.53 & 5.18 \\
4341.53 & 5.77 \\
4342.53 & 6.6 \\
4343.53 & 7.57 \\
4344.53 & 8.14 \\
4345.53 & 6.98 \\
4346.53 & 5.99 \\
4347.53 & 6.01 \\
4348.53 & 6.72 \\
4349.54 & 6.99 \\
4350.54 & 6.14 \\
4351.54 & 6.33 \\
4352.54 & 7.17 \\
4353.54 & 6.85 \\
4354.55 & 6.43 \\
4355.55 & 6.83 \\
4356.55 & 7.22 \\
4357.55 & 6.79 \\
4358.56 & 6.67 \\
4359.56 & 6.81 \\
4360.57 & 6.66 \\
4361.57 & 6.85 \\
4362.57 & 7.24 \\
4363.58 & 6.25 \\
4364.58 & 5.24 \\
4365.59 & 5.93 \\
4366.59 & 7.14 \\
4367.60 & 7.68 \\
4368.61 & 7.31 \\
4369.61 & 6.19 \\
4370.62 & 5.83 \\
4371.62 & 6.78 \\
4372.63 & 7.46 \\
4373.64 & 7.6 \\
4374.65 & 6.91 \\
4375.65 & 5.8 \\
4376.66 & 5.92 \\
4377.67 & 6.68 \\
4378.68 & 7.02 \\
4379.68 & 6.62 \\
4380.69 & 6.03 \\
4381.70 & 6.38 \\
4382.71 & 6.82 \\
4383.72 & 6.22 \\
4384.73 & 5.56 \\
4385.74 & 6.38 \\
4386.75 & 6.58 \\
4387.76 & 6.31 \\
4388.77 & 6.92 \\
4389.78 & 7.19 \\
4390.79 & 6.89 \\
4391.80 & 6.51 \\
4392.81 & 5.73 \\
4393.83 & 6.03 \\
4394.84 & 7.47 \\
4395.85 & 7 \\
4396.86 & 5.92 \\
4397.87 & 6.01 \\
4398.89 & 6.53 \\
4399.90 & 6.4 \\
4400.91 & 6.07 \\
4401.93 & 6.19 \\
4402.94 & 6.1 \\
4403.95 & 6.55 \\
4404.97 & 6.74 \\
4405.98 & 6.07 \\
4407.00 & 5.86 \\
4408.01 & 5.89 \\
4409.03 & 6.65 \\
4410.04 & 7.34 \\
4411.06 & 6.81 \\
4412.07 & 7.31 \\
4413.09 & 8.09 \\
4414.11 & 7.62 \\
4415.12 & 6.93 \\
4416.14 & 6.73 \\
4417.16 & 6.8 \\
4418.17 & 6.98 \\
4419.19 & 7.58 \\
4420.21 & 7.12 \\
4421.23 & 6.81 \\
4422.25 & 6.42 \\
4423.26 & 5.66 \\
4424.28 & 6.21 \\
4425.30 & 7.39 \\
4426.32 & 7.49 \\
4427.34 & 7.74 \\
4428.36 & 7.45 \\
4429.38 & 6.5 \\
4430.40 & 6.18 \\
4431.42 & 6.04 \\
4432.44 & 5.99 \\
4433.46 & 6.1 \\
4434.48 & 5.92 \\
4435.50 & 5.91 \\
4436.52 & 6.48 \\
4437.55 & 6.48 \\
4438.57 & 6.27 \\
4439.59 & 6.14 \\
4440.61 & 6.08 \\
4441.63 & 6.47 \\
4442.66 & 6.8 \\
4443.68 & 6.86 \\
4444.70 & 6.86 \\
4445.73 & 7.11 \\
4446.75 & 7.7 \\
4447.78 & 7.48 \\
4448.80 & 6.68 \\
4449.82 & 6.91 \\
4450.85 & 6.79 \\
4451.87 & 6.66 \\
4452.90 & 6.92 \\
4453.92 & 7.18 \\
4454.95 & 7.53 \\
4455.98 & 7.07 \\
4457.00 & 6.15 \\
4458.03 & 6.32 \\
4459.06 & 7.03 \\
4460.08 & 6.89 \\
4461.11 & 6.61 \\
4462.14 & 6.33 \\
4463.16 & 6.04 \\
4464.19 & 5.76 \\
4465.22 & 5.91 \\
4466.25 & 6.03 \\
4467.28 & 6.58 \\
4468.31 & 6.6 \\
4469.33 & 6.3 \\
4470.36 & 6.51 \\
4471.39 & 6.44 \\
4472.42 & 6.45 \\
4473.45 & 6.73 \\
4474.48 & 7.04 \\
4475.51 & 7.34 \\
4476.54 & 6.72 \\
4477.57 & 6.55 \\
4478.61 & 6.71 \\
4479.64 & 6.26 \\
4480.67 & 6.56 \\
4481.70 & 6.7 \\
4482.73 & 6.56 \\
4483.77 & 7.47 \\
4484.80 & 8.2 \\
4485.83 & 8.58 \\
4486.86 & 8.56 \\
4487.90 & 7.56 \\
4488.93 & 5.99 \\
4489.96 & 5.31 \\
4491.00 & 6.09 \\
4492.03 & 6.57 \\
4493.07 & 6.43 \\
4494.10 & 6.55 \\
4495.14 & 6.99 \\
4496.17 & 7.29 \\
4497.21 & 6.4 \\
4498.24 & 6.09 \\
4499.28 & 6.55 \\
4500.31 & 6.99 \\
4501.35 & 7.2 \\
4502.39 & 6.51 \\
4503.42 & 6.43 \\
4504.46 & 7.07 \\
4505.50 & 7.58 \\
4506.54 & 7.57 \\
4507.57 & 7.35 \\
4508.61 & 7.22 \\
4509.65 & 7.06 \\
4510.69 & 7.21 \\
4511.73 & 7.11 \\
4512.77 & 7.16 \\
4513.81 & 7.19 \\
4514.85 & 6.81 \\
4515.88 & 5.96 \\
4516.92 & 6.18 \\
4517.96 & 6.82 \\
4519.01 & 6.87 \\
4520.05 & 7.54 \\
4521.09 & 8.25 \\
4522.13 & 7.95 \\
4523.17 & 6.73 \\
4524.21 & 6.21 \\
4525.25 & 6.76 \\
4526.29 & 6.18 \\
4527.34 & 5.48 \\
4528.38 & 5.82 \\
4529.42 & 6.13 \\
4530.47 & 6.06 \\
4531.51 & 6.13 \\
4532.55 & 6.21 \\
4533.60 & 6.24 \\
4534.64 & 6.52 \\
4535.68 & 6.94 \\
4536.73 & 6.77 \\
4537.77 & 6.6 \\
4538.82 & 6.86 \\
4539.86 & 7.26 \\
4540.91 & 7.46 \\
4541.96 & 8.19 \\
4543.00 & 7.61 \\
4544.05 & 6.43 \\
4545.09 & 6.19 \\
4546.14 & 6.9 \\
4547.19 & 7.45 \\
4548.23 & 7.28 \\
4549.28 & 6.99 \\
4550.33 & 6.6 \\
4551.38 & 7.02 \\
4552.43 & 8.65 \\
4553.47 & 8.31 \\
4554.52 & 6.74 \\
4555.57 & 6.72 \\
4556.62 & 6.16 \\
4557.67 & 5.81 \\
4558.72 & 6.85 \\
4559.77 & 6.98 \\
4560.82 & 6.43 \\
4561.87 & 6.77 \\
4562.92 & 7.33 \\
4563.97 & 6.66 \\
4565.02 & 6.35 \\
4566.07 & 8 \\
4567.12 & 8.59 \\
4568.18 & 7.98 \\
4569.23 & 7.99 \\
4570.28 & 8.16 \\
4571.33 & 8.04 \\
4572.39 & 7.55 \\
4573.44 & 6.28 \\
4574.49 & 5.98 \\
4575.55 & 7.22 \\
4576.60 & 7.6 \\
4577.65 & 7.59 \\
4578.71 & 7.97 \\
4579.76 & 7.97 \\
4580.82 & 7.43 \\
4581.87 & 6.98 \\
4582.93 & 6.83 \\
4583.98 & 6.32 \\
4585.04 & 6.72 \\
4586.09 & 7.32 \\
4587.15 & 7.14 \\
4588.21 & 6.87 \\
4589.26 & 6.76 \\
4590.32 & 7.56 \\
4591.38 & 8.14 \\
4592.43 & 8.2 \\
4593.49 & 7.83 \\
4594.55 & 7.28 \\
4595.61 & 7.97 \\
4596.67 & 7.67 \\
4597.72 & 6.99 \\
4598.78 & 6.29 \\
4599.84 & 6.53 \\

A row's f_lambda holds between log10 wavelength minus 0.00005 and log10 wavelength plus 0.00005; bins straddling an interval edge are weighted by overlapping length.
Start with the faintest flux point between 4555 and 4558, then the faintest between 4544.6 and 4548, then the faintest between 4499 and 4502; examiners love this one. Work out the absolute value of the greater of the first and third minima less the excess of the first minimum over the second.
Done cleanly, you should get 6.93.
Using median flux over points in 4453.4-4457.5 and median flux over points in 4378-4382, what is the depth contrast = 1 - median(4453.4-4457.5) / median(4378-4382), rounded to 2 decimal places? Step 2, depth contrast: -0.10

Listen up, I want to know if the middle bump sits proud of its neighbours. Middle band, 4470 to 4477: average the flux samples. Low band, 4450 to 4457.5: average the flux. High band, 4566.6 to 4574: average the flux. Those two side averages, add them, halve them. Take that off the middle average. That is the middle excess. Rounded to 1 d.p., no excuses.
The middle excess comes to -0.6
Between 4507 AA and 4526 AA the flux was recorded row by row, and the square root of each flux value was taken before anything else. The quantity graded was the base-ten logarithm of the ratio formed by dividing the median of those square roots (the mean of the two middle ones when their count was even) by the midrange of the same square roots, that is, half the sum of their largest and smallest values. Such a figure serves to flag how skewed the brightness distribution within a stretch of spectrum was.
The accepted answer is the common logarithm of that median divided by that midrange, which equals 0.001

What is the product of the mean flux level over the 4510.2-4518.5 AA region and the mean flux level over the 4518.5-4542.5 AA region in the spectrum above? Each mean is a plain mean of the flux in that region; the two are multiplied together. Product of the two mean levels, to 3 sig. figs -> 45.9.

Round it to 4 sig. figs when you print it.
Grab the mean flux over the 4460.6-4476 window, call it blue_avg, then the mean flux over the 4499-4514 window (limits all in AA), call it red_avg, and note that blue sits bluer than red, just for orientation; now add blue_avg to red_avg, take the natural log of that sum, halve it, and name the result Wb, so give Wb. 1.302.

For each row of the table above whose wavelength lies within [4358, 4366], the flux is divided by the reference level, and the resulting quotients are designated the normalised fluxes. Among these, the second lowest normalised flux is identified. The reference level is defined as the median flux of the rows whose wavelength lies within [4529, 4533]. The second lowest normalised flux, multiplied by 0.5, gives 0.484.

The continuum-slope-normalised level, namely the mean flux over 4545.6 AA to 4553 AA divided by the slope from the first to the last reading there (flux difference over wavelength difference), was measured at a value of 26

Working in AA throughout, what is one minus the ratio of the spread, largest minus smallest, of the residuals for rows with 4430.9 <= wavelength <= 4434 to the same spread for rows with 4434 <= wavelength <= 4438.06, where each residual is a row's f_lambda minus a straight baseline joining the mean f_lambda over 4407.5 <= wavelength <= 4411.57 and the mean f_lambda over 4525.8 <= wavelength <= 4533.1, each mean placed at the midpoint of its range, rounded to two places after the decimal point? 0.80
